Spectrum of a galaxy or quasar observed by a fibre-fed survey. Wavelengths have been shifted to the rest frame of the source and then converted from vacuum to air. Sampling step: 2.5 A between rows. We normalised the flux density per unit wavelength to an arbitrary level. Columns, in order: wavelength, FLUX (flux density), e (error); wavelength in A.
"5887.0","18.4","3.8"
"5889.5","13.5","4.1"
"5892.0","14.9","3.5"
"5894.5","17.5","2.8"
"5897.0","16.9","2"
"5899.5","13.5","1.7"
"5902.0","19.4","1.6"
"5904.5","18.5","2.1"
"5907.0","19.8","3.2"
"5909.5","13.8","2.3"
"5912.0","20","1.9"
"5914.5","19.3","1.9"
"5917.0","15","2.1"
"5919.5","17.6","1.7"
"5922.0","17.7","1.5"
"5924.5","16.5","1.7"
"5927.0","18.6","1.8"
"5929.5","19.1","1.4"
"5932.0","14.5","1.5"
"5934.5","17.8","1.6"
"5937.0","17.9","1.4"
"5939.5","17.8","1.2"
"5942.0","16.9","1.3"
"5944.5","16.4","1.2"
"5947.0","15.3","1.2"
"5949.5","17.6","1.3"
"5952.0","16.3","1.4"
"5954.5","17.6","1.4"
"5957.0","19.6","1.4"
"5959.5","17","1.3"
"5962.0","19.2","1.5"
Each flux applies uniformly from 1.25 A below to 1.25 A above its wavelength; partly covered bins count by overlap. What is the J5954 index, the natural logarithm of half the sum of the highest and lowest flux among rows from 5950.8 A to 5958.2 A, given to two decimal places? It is 2.89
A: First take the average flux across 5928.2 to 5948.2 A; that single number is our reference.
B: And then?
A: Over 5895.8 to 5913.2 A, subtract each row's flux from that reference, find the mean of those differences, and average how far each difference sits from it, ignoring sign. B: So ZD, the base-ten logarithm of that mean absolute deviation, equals 0.4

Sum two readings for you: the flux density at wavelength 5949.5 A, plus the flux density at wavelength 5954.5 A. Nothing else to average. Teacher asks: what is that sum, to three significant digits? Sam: 35.2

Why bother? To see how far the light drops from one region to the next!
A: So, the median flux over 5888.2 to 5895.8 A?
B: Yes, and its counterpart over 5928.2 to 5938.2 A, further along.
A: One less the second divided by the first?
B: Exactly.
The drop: -0.20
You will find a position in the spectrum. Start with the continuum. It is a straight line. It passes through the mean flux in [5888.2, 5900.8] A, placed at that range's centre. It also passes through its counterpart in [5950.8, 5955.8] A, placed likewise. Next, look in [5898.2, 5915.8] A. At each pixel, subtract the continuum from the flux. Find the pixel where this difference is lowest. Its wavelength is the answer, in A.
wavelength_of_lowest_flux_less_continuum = 5899.5 A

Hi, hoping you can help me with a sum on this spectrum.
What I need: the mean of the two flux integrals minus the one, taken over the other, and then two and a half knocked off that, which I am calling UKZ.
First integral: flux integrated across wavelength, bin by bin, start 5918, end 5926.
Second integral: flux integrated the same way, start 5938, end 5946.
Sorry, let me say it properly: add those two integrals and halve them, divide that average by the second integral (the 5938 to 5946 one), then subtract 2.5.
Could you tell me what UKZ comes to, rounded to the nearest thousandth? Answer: -1.493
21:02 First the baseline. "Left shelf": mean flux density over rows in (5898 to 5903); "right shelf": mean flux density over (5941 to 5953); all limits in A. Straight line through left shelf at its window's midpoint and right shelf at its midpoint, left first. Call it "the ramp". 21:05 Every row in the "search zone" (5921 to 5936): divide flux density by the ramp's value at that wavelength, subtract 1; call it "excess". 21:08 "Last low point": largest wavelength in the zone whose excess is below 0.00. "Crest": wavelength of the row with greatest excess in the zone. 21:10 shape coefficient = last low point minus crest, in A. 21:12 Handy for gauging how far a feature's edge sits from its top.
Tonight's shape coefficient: 2.5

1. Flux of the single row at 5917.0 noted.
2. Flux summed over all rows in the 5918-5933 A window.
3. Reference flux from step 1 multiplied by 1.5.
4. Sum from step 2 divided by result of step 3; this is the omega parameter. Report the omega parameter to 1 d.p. 4.6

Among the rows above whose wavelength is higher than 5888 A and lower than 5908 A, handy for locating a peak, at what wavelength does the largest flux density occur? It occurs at 5907.0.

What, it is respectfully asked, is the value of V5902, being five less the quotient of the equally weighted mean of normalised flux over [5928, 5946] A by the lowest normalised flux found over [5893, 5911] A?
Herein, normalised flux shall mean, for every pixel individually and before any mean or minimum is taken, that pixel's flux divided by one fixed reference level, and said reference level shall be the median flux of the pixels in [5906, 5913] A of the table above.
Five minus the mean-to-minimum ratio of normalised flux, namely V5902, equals 3.73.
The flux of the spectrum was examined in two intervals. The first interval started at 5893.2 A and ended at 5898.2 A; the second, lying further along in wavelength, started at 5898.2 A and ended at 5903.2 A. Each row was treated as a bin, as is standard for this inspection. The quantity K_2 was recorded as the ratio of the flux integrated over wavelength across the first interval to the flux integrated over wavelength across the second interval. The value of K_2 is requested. 1.05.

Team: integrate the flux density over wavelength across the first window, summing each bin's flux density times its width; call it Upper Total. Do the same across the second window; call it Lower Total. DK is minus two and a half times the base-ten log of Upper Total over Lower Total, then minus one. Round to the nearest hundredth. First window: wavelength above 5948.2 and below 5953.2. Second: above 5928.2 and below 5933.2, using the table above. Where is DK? -1.01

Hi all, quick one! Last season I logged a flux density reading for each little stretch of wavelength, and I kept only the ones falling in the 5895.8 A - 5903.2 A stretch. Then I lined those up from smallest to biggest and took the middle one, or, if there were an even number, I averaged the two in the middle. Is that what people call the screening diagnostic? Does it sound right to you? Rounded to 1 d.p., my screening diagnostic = 16.9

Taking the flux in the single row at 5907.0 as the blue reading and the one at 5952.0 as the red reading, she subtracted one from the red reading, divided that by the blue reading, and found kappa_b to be 0.77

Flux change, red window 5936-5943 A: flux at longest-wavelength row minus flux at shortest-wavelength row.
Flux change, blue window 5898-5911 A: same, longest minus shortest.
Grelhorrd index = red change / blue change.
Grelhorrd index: -3.3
